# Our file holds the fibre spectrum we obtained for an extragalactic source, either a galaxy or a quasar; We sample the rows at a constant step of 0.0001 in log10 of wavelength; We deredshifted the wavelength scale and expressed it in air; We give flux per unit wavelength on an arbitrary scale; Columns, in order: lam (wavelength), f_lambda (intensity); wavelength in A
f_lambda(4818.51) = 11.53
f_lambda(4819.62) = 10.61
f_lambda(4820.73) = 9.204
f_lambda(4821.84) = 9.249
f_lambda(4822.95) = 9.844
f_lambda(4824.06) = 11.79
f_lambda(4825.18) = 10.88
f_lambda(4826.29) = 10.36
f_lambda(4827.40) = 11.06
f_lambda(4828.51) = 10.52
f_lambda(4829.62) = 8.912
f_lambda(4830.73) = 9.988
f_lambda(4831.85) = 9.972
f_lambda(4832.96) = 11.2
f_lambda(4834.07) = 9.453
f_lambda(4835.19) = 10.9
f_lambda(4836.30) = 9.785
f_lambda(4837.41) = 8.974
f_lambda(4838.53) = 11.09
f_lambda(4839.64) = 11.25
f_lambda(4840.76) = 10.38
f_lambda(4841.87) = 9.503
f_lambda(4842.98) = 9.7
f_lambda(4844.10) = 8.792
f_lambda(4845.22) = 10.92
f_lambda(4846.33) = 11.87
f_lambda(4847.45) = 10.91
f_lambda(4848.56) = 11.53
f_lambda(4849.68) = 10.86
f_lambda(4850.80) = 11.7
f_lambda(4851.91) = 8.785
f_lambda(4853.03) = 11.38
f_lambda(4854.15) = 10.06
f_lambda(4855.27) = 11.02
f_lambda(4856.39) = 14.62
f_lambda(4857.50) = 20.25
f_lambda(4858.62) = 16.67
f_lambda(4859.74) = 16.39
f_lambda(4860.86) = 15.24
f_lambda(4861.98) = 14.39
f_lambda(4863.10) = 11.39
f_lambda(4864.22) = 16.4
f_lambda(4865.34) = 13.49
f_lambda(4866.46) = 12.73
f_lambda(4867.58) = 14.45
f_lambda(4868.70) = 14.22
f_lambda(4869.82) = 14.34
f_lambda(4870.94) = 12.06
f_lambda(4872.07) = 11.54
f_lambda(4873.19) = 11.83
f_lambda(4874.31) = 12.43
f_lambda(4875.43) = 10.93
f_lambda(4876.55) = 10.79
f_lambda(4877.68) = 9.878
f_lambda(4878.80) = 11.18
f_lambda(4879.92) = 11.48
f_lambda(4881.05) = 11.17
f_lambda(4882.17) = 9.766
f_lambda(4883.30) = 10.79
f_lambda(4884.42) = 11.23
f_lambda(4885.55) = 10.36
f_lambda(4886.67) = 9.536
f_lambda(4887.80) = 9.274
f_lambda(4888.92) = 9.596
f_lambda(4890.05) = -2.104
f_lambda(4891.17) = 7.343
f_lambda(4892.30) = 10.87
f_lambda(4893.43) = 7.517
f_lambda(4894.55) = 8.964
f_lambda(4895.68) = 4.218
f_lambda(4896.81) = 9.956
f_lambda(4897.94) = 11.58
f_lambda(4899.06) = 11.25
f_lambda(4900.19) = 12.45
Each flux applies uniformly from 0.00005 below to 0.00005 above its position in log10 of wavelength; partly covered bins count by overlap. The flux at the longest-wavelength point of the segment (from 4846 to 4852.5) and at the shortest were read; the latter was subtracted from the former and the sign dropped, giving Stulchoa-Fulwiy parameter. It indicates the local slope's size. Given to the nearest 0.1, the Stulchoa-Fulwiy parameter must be 3.1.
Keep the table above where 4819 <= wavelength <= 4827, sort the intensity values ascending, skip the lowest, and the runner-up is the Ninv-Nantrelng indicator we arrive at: 9.249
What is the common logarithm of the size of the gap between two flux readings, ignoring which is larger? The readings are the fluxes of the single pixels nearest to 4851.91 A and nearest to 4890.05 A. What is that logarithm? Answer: 1.0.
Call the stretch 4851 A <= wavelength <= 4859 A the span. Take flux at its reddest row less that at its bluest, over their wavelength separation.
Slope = 1.18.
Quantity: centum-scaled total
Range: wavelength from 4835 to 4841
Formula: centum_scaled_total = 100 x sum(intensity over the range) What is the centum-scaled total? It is 6238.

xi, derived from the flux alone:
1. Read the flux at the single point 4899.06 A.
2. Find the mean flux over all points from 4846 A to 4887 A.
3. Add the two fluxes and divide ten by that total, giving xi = 0.423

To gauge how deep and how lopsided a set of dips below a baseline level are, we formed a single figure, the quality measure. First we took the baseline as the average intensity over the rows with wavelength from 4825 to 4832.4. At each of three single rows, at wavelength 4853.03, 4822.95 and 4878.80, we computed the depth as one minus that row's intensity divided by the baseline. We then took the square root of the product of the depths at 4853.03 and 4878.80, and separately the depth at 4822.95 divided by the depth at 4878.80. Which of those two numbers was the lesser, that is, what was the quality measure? -0.4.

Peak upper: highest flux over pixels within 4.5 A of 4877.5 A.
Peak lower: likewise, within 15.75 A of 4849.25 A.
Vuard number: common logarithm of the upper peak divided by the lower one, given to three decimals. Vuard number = -0.212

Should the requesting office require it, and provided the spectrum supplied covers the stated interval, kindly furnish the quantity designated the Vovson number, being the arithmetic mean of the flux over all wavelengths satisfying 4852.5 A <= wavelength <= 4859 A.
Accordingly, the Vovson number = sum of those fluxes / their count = 14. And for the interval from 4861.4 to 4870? 14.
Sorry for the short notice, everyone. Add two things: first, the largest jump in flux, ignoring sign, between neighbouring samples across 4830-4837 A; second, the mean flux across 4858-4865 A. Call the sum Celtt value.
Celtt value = 17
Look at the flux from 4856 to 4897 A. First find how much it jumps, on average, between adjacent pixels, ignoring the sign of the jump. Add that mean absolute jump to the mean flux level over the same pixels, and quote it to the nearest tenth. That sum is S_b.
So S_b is 13.7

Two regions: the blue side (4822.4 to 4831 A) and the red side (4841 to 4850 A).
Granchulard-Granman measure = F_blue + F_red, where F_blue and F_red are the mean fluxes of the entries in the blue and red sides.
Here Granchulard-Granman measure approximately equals 20.9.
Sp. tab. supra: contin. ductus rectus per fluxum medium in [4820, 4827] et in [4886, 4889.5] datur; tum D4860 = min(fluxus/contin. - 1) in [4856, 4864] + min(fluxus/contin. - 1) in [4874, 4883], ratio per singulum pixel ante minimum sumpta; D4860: 0.19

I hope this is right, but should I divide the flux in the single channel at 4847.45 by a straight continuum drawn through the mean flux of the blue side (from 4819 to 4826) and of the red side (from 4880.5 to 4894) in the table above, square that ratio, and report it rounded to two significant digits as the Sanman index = 1.3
